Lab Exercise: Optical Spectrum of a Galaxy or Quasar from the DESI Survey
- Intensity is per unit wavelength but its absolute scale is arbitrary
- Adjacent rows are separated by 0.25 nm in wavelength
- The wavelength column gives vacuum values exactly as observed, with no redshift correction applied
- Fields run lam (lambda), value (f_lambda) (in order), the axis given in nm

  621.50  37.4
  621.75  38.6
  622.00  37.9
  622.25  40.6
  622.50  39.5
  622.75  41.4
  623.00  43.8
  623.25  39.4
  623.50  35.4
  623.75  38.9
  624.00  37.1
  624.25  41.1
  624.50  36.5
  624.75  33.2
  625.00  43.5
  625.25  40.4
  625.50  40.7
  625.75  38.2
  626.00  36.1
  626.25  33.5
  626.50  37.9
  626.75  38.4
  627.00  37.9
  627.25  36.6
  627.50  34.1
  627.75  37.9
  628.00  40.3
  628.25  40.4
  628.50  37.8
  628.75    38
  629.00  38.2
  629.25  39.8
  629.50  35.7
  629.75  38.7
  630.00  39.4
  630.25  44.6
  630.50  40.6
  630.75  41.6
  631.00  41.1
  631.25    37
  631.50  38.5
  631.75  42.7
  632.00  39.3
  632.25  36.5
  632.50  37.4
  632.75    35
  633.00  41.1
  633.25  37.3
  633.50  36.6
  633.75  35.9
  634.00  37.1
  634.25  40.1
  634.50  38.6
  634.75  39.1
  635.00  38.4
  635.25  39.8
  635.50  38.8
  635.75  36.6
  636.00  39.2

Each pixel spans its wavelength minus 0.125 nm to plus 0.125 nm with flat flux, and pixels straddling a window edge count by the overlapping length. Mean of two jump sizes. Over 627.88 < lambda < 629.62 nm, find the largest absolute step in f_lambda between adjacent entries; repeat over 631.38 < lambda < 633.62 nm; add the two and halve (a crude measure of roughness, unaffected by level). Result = 5.1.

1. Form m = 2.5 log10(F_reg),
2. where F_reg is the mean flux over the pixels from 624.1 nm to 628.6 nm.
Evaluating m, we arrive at 3.95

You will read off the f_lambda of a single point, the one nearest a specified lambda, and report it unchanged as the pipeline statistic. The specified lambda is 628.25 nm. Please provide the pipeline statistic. 40.4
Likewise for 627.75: 37.9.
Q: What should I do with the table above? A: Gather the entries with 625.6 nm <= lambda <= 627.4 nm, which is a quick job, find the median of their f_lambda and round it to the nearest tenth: 37.9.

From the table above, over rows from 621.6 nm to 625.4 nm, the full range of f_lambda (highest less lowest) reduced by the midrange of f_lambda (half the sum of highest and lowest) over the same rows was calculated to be -27.9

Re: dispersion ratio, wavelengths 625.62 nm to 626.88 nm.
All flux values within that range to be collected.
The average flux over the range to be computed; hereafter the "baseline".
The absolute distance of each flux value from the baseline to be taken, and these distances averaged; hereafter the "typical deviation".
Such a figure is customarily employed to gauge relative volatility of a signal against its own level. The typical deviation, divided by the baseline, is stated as 0.044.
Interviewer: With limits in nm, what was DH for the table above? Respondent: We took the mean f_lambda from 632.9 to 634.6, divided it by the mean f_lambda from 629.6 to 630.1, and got 0.98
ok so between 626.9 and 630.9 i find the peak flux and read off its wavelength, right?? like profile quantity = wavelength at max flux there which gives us 630.25 nm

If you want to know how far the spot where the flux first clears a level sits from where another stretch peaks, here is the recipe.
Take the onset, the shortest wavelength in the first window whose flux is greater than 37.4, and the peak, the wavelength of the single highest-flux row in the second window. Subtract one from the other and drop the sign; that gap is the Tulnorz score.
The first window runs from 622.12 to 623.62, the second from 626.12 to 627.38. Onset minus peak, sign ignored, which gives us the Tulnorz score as 4.50 nm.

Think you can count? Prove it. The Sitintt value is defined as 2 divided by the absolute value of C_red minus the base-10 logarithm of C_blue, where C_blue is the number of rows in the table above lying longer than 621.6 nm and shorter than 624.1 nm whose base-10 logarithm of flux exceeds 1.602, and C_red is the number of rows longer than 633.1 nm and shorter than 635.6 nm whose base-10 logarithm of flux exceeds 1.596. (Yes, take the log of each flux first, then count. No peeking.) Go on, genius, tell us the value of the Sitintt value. 1.3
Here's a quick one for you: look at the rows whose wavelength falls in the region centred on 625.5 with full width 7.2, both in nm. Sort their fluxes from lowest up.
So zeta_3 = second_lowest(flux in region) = 33.5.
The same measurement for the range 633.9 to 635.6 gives 38.4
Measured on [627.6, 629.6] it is 37.8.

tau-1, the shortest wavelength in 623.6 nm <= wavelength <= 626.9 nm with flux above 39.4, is 624.25 nm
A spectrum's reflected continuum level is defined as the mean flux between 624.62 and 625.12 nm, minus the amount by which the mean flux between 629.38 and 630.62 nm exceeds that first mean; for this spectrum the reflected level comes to 37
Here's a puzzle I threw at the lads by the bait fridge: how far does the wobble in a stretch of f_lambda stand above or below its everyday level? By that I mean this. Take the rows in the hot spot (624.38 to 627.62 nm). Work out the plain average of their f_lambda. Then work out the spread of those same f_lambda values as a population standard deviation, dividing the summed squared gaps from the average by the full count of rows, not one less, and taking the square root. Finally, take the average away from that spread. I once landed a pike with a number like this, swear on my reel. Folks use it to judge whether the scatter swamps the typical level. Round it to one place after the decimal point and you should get -34.6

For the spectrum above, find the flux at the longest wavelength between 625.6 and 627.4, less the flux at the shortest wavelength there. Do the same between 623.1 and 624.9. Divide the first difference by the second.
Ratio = 0.3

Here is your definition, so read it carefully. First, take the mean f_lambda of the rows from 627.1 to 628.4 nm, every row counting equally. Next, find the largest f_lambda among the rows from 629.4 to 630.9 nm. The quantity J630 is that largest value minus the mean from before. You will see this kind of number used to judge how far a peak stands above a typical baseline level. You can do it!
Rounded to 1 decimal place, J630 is 6.7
